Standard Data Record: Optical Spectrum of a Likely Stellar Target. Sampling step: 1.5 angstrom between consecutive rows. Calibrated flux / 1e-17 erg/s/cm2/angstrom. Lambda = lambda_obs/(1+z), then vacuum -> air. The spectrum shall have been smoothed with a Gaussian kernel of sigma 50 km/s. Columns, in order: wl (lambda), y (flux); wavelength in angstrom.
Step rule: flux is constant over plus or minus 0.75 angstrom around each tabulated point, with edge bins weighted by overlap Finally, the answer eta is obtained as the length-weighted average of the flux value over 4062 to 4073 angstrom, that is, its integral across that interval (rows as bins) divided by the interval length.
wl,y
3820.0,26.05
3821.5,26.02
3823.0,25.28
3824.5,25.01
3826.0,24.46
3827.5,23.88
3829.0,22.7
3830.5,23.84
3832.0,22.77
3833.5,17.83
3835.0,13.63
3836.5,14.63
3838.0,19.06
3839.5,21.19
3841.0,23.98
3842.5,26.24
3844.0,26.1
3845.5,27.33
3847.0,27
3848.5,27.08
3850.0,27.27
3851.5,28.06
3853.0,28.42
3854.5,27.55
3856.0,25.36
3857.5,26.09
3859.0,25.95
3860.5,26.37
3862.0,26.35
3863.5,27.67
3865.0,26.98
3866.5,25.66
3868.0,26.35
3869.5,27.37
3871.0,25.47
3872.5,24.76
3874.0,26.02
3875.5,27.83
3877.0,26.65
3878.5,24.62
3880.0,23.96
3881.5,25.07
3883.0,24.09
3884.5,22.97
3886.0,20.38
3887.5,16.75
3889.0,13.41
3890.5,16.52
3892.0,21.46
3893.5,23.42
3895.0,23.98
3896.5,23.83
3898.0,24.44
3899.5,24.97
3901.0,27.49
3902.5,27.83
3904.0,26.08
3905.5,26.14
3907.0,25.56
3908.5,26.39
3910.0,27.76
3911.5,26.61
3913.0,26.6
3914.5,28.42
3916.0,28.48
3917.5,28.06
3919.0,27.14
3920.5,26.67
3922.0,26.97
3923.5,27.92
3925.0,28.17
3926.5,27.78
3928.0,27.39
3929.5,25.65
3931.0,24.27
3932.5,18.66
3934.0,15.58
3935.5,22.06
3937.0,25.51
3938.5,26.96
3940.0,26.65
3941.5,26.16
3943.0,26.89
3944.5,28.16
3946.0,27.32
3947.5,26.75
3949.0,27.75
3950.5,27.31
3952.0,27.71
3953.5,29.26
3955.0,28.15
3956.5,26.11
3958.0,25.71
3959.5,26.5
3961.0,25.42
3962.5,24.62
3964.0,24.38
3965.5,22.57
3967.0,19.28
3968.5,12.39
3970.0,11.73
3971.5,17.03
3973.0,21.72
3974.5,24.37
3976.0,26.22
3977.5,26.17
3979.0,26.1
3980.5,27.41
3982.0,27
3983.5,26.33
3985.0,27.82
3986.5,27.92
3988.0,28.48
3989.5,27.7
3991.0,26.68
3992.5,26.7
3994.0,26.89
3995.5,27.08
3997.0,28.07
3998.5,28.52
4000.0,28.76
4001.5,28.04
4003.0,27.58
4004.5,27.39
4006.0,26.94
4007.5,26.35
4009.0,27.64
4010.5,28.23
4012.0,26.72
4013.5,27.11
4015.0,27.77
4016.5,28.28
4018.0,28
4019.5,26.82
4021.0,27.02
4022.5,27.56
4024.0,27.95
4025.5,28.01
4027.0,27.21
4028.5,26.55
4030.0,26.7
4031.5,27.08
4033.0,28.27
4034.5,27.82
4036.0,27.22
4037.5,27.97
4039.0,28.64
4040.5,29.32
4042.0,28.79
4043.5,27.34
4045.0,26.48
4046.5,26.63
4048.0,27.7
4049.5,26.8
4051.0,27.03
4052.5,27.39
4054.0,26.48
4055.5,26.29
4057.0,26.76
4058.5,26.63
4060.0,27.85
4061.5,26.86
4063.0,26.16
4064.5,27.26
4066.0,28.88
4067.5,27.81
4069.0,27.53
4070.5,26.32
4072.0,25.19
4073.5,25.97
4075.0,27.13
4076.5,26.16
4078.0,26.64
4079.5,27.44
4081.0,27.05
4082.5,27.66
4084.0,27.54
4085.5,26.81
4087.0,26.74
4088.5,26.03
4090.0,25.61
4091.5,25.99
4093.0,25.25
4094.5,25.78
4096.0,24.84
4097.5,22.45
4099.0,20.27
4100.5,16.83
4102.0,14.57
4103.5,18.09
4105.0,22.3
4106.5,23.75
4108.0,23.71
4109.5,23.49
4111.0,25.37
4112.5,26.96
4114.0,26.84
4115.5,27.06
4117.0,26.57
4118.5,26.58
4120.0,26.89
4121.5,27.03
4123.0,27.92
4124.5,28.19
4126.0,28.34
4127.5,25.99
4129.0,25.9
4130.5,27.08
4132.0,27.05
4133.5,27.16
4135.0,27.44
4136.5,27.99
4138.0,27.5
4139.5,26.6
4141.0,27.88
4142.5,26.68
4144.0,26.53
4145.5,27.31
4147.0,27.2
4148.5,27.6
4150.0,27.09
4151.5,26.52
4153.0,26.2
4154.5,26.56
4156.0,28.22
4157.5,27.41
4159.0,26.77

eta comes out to 27.0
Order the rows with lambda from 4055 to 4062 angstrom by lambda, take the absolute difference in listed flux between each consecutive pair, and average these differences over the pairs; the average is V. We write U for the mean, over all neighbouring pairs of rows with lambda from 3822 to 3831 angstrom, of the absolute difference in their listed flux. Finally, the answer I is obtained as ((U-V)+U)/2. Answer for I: 0.4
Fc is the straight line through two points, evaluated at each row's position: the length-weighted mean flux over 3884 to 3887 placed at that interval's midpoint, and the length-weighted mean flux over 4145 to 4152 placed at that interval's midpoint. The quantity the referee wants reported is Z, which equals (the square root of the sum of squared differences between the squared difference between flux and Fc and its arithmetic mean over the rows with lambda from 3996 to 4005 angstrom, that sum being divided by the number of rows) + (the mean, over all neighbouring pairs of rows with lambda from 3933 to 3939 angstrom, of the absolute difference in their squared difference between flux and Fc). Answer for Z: 26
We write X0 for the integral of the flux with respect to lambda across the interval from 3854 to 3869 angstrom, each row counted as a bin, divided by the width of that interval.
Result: 26.4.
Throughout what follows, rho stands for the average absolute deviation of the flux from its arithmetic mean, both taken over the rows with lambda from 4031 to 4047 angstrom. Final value 0.8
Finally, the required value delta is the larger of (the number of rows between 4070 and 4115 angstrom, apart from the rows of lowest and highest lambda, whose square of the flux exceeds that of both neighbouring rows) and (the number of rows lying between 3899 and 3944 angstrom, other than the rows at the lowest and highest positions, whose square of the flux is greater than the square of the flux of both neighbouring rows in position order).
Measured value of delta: 7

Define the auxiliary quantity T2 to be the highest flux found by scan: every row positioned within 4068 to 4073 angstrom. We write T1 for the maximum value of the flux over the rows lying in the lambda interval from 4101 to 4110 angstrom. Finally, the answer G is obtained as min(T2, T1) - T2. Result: -3.8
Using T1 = 23.75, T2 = 27.53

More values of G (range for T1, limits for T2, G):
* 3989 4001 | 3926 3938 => 0.0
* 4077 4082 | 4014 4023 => -0.8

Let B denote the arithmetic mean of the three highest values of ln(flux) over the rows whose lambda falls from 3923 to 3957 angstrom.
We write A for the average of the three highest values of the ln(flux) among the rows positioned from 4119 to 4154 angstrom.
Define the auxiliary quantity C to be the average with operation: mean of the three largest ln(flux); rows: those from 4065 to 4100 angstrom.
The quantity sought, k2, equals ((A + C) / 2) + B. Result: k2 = 6.69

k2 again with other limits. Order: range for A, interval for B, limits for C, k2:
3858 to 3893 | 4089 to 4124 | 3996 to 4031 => 6.64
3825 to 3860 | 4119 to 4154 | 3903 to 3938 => 6.68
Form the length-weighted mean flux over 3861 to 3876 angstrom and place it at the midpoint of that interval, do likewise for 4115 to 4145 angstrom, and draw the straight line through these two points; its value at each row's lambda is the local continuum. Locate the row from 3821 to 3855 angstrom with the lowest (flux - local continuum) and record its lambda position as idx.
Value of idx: 3835.0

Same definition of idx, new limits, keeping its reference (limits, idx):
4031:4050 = 4045.0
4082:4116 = 4102.0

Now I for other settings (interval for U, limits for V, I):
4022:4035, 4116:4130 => 0.2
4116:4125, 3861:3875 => -0.2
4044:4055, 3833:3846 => -0.5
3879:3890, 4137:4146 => 1.7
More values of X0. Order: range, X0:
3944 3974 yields 24.0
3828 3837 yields 19.5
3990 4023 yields 27.5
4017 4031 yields 27.3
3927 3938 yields 22.9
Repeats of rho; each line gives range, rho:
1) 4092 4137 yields 2.6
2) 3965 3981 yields 4.5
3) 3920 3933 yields 2.1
